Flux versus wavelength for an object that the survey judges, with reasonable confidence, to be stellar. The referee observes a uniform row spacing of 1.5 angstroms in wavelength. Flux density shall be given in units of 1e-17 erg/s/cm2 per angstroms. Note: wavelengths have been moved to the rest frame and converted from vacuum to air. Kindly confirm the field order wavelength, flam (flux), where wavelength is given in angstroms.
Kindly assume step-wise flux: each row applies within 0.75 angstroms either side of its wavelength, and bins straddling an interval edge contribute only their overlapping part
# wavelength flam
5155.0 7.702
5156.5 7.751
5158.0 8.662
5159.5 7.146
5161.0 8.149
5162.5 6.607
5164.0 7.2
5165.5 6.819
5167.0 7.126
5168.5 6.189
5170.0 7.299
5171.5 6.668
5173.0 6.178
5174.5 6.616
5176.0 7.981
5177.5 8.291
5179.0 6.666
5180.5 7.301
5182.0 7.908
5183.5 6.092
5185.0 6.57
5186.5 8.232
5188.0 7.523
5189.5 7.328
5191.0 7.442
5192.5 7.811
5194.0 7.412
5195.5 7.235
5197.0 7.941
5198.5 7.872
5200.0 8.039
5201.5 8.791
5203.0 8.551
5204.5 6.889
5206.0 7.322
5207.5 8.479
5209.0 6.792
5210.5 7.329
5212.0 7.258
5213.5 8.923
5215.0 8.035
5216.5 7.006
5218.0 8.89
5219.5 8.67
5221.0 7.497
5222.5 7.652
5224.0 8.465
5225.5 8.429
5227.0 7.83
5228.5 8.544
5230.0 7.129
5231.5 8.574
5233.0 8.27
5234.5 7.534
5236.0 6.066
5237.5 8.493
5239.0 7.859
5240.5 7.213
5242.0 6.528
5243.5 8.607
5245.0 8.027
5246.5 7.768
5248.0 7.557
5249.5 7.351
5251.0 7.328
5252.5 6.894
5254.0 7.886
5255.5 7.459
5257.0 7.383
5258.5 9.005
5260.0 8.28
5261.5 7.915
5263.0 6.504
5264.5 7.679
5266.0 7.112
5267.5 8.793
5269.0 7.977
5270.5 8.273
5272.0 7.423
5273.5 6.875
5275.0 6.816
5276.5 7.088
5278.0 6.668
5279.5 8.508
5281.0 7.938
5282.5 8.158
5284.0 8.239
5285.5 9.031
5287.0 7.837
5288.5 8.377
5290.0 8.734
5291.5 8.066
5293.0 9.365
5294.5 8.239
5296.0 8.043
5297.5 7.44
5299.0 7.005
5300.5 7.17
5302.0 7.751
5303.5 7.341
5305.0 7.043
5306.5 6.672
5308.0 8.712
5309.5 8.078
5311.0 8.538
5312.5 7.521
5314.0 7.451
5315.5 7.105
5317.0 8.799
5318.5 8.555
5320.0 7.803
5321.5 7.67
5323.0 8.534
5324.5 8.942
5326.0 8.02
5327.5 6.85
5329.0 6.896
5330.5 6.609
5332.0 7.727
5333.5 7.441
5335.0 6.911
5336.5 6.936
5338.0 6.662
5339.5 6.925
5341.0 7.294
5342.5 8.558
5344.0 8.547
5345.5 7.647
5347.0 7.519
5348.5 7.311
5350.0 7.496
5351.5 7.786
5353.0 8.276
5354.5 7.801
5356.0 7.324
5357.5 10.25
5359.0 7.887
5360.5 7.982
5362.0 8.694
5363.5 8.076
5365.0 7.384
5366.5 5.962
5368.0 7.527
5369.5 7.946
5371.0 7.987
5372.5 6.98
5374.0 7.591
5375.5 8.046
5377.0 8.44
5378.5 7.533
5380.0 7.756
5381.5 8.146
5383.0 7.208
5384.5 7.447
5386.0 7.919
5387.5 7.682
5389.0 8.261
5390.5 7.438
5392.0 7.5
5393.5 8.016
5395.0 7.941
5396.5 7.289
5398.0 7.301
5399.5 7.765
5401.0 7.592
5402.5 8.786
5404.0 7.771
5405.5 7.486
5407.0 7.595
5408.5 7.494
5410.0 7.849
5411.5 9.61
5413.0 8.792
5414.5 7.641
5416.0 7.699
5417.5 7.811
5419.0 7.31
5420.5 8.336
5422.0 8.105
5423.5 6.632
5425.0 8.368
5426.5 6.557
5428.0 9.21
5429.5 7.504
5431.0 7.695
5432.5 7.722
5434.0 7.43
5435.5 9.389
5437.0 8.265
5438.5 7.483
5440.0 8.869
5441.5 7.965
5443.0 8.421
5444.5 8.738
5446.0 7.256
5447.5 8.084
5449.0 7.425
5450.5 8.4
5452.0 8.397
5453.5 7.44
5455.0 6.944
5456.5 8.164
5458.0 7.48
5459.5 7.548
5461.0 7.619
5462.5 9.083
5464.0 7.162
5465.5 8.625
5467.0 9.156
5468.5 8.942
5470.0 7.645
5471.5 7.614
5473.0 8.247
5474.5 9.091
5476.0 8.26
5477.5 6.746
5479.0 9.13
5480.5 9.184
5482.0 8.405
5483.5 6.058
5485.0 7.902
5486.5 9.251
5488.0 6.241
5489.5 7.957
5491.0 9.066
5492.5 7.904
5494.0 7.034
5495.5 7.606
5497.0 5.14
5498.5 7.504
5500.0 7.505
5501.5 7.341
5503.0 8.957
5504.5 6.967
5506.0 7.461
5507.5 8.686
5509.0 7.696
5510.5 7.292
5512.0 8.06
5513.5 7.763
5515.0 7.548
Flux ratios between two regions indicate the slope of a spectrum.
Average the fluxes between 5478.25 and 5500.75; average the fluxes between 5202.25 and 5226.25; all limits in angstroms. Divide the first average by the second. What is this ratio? 0.98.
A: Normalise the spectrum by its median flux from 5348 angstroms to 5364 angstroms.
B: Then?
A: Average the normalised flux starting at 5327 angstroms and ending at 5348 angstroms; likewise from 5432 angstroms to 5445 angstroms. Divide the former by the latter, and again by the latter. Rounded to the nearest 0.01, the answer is 0.85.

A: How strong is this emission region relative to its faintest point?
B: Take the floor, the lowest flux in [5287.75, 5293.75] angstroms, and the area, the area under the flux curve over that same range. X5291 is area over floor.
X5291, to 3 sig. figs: 6.42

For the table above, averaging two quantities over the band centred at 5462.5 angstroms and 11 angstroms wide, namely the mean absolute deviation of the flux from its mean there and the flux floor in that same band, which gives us 3.95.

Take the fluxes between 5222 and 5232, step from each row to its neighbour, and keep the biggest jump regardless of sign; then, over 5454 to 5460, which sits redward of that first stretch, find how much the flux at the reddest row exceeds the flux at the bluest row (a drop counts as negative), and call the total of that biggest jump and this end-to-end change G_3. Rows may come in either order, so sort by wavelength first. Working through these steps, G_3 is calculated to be 2.0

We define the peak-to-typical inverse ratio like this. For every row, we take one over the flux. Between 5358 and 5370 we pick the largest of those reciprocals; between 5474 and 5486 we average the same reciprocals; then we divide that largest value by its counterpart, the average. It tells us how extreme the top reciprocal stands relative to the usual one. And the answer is 1.33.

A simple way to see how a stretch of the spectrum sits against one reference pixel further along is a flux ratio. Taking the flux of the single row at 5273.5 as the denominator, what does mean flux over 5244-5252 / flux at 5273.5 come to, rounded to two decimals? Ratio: 1.11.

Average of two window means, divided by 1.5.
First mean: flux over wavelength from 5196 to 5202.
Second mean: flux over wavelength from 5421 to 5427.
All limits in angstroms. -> 5.2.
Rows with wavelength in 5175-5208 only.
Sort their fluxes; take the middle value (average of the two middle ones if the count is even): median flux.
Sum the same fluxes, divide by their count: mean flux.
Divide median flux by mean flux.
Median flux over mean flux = 1.01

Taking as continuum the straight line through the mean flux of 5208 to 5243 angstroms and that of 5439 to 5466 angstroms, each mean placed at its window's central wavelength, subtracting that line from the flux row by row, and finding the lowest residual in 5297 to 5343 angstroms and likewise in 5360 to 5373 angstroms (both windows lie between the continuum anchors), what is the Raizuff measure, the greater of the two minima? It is -1.3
